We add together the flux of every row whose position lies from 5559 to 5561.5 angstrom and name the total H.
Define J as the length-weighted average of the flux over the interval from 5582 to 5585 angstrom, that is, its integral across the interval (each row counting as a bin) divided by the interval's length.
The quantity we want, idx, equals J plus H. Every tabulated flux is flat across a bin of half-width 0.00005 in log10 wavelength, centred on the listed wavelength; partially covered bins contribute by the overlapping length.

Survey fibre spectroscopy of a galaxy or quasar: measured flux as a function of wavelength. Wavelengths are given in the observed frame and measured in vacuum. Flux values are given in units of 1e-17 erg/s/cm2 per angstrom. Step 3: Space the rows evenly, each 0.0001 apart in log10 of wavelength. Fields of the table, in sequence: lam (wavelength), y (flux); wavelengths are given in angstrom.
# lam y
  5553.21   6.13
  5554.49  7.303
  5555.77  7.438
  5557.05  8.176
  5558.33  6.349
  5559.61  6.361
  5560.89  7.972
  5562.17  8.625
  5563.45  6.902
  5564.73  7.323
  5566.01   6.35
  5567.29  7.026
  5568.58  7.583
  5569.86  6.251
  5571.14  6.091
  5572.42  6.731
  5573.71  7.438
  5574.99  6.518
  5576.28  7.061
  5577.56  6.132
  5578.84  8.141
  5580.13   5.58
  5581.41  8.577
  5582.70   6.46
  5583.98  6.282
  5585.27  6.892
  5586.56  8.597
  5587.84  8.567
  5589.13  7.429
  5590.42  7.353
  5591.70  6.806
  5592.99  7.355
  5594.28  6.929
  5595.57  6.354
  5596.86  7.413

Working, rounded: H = 14.3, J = 6.5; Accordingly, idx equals 20.8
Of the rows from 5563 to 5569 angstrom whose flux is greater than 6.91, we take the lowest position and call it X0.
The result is 5564.73 angstrom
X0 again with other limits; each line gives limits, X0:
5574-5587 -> 5576.28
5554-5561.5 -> 5554.49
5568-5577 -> 5568.58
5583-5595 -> 5586.56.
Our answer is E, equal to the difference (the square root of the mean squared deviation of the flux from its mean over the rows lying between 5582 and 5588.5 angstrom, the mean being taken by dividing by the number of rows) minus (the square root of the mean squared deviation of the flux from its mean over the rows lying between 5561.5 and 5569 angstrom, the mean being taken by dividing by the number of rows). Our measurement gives 0.31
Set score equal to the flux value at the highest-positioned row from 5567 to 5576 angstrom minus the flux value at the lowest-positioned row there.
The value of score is -0.5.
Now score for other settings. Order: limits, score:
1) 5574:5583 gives -0.1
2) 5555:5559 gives -1.1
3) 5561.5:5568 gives -1.6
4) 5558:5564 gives 0.6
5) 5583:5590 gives 1.1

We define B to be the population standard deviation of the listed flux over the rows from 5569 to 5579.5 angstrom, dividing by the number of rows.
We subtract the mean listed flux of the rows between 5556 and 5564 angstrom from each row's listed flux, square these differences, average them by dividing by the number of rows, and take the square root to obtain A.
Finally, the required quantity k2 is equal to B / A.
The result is 0.75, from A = 0.90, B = 0.67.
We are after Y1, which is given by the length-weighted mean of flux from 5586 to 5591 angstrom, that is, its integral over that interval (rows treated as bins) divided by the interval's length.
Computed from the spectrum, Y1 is 8.0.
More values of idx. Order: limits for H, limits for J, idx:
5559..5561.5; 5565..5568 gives 21.1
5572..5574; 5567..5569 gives 21.5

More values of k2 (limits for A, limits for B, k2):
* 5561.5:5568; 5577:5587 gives 1.46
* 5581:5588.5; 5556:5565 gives 0.81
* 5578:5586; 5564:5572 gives 0.54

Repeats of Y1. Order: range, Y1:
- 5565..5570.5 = 6.8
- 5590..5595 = 7.1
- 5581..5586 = 7.0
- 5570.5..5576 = 6.7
